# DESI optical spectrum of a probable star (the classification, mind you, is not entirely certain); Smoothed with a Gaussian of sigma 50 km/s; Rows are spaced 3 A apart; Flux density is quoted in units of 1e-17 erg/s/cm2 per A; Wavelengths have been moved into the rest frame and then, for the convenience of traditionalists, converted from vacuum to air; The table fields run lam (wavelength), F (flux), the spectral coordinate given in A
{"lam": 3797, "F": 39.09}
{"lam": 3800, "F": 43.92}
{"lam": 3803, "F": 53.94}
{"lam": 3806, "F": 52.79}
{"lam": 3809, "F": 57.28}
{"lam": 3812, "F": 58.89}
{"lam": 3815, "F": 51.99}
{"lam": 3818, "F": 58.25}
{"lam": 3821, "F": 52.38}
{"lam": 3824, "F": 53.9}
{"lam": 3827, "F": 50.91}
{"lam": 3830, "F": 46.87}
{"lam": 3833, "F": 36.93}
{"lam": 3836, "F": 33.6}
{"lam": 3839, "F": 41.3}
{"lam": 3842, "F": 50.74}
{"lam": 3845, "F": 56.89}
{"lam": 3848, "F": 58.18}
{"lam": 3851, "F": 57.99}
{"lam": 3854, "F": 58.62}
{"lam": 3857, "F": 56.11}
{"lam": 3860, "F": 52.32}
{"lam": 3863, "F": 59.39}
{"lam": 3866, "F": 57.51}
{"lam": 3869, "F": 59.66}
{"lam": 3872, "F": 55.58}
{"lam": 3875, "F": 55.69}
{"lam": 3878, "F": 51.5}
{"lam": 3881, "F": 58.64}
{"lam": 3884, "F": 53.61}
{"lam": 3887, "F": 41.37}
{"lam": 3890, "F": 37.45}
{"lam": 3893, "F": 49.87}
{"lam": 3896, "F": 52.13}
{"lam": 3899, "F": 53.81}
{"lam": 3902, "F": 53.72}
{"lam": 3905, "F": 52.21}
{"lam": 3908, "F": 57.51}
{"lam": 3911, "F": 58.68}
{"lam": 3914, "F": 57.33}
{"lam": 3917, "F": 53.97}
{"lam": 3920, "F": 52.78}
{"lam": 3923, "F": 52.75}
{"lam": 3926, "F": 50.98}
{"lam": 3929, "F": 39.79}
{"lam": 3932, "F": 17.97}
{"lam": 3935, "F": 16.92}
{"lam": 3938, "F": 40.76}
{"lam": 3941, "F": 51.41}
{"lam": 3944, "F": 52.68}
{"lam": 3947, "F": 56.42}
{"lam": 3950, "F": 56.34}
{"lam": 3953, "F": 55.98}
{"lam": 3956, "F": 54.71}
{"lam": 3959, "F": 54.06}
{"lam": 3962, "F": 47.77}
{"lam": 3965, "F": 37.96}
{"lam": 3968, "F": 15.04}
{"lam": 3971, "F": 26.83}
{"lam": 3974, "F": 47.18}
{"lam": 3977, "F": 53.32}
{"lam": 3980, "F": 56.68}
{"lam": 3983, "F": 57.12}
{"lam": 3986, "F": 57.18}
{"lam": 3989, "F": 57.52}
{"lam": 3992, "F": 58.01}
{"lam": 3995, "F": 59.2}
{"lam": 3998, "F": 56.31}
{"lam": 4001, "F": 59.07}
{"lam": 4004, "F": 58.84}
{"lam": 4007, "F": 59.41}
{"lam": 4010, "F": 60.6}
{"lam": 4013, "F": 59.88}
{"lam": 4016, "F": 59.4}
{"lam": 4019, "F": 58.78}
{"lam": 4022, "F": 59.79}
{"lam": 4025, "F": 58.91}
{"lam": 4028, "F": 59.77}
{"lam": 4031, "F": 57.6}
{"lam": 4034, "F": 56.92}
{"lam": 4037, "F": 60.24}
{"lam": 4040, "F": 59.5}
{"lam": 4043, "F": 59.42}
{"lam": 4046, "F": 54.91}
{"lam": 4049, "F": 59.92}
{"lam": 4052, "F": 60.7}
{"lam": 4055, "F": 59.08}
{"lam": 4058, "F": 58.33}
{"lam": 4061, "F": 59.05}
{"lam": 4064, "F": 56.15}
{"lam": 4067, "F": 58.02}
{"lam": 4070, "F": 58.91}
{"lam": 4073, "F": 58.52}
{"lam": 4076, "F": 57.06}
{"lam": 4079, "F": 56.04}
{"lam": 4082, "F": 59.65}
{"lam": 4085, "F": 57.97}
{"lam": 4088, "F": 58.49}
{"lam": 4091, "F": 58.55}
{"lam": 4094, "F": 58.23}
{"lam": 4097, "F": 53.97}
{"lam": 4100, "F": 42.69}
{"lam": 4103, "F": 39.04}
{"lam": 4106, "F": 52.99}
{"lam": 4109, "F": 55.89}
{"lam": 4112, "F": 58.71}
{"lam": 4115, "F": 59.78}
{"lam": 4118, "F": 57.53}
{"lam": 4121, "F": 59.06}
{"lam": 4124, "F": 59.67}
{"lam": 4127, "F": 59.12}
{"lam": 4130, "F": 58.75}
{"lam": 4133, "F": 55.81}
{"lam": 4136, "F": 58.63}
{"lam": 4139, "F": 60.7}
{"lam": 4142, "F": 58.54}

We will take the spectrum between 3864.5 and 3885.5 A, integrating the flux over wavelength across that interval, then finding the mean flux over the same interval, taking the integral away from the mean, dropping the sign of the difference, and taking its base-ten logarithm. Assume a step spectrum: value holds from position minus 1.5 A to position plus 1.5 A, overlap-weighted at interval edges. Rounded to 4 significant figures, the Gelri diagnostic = 3.049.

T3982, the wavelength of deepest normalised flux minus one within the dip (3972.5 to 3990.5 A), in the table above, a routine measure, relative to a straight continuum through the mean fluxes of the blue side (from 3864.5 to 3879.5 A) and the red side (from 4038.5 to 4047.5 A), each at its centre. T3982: 3974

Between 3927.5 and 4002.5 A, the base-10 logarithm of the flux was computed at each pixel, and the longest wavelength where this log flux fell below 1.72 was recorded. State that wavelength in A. 3974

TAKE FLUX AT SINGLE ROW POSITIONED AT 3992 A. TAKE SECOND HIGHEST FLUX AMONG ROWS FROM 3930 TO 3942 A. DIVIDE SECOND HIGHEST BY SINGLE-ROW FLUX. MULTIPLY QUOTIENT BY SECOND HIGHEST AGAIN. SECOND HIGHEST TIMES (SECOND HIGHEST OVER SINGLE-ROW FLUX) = 29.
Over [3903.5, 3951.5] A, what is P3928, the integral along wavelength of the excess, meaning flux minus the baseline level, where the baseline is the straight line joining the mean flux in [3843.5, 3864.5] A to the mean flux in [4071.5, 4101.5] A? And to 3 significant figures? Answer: -419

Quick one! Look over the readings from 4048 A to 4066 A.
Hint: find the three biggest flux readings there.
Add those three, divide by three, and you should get 59.9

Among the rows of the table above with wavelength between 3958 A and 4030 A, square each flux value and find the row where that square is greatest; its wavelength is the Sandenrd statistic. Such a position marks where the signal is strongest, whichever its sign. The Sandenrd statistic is 4010 A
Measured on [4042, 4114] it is 4052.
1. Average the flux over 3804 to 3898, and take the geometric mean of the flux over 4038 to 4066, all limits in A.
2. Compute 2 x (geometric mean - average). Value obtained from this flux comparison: 13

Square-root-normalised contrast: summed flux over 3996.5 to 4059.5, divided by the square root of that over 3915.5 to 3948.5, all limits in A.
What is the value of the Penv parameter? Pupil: 56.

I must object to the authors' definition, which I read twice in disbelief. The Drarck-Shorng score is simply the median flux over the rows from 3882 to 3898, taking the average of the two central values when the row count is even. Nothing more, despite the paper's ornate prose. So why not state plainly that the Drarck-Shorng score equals 50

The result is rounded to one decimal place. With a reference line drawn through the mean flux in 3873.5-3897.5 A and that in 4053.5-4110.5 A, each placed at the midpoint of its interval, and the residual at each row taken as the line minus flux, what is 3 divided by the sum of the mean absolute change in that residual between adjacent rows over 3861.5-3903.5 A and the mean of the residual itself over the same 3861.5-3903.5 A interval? 2.0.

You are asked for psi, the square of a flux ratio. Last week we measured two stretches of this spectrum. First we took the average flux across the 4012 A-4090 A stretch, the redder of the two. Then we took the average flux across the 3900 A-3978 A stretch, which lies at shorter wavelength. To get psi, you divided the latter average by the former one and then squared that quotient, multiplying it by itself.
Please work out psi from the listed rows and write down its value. 0.64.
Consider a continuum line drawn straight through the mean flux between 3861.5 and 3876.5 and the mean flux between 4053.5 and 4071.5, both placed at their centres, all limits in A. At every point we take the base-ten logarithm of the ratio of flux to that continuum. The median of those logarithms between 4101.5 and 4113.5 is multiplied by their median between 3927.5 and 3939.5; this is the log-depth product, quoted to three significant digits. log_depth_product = 0.0103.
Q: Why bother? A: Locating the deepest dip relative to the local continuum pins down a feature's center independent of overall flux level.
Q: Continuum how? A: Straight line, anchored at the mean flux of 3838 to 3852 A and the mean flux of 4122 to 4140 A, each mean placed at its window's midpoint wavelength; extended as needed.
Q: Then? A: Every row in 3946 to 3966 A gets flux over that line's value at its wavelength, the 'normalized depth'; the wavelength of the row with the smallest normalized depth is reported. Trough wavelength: 3965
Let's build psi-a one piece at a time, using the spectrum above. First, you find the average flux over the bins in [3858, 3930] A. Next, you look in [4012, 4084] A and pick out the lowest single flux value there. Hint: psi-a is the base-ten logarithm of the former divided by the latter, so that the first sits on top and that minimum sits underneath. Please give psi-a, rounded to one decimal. 0.0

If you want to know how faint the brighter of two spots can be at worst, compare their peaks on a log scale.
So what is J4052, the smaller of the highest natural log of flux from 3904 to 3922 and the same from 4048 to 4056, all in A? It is 4.072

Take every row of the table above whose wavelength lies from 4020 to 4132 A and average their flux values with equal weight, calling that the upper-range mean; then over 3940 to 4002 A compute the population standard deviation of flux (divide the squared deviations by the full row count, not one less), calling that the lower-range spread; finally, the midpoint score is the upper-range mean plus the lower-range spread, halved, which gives 34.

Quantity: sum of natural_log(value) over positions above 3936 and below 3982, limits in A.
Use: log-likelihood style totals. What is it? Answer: 57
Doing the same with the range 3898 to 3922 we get 32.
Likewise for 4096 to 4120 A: 32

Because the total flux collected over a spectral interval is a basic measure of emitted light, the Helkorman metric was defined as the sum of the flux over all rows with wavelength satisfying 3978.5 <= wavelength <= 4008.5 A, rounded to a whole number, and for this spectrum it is 579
